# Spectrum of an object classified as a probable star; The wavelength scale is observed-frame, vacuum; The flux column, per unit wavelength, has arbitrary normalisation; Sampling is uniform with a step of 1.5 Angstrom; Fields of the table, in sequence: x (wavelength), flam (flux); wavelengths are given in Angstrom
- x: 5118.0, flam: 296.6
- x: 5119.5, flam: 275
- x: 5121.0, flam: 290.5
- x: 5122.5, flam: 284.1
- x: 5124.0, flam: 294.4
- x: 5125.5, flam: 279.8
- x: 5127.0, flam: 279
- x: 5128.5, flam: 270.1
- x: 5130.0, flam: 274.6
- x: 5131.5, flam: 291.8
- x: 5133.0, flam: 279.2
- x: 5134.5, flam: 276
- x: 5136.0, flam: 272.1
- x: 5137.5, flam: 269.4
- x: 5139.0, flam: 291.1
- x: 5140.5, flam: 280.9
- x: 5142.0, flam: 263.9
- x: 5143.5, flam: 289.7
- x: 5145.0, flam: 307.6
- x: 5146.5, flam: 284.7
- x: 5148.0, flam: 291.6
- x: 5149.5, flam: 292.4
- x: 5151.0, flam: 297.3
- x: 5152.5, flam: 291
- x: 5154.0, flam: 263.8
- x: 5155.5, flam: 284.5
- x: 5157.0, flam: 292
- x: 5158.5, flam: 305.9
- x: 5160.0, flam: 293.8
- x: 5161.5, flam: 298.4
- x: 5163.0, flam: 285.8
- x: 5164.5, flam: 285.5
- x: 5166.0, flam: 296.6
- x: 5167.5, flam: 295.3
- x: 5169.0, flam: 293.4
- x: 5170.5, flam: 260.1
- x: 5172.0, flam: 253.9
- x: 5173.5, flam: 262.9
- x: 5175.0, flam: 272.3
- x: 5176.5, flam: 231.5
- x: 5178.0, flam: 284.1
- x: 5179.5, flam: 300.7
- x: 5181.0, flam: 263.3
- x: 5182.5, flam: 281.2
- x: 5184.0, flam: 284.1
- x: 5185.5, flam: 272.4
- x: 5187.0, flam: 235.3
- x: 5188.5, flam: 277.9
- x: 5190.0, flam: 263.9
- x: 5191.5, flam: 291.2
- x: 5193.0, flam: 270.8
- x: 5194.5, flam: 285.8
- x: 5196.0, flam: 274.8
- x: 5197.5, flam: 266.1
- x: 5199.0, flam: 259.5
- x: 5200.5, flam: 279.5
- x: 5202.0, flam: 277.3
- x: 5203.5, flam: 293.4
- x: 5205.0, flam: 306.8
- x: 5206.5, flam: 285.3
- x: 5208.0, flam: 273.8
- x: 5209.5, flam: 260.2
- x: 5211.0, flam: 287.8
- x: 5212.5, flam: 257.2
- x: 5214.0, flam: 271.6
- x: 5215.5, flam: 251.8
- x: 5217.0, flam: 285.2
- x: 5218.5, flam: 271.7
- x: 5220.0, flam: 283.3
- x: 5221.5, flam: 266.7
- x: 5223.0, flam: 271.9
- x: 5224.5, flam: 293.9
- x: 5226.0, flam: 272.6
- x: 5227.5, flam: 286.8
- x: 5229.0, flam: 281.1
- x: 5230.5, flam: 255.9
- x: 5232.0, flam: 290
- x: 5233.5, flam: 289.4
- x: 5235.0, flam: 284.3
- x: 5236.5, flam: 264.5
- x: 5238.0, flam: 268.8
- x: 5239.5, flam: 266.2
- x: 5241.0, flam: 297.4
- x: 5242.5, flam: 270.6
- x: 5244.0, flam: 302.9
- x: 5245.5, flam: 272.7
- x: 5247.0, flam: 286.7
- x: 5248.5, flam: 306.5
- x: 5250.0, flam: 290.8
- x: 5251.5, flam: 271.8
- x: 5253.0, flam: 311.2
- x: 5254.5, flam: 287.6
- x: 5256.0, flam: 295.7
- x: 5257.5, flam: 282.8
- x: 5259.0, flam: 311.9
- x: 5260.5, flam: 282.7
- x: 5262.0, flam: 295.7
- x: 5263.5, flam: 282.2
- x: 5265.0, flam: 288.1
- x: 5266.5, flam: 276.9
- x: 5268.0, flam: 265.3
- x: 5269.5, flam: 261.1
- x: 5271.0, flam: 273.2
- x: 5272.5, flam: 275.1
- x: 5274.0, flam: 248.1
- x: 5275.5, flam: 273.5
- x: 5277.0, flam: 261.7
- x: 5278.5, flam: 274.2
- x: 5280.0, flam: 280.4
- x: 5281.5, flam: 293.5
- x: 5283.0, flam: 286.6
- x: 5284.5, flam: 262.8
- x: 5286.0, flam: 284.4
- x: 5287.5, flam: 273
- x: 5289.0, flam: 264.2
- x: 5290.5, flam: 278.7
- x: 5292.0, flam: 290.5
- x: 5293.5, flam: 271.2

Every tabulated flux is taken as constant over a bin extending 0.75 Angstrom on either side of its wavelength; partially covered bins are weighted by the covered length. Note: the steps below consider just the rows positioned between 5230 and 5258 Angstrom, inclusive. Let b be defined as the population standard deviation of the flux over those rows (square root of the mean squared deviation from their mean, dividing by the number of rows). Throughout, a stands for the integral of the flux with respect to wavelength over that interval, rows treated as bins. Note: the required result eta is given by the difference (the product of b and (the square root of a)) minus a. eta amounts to -6628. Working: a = 7959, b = 14.9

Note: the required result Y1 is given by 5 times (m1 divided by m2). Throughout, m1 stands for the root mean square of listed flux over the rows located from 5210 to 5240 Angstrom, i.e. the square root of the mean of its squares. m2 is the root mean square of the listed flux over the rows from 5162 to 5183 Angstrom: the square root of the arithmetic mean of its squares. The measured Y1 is 4.97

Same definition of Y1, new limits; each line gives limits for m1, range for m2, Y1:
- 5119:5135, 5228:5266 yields 4.92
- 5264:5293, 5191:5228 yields 4.95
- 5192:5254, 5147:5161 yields 4.81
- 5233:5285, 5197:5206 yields 5.01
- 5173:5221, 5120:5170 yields 4.79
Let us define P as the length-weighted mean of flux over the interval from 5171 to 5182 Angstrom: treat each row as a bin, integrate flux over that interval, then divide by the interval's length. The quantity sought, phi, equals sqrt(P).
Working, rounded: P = 267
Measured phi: 16.3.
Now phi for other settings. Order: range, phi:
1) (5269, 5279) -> 16.3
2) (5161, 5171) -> 17.0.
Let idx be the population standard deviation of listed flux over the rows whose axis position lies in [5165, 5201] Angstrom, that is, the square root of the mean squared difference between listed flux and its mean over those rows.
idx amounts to 17.4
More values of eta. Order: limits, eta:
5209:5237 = -6596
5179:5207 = -6368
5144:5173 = -7072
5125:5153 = -6967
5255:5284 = -6812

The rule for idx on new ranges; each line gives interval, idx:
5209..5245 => 13.6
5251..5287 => 14.9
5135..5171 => 12.5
